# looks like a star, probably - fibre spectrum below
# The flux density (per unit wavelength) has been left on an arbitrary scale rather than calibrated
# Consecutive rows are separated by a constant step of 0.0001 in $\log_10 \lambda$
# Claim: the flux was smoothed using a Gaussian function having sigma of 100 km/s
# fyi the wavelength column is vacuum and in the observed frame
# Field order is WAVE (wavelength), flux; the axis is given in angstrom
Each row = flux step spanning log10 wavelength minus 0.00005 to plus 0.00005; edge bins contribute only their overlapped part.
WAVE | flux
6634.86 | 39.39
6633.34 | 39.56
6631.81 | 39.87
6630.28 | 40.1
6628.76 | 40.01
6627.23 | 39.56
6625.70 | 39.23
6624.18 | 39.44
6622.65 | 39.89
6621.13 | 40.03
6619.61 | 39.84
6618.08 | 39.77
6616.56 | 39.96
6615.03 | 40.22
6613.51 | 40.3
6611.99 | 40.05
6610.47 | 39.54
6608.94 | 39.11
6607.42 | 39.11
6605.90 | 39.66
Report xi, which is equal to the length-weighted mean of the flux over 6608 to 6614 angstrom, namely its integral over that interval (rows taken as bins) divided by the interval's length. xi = 39.70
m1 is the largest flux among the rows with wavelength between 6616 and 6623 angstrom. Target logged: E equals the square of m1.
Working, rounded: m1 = 40.03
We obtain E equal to 1602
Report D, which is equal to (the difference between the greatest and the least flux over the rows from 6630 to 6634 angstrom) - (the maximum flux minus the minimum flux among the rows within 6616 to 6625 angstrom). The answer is -0.05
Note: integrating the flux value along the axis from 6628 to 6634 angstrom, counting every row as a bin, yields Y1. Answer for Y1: 239.4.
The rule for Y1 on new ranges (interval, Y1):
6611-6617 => 240.8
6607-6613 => 237.0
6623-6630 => 277.3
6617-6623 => 239.6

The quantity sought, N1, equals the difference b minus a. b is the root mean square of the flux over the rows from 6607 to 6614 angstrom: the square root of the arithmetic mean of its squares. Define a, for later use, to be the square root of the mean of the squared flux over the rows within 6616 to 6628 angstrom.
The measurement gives -0.09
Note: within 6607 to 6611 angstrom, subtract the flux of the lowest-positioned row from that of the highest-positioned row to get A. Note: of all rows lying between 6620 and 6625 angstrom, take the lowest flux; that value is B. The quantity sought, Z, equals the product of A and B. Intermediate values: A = 0.43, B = 39.44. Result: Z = 17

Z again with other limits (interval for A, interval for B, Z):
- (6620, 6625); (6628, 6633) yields -24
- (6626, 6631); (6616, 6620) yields 21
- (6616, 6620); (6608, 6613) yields -5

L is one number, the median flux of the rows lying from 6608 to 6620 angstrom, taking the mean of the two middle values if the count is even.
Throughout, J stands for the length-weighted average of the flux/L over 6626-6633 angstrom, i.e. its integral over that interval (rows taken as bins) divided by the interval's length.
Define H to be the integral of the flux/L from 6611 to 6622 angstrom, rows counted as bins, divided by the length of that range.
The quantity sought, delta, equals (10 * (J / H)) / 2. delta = 4.97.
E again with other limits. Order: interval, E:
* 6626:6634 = 1608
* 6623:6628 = 1565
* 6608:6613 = 1604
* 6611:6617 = 1624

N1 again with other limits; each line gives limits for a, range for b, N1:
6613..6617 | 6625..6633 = -0.40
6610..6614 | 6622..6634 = -0.26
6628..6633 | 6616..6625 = -0.17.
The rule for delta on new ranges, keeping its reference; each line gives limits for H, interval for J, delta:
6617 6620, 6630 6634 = 5.00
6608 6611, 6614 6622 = 5.10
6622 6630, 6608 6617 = 5.02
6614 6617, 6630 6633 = 4.97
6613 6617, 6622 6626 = 4.93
